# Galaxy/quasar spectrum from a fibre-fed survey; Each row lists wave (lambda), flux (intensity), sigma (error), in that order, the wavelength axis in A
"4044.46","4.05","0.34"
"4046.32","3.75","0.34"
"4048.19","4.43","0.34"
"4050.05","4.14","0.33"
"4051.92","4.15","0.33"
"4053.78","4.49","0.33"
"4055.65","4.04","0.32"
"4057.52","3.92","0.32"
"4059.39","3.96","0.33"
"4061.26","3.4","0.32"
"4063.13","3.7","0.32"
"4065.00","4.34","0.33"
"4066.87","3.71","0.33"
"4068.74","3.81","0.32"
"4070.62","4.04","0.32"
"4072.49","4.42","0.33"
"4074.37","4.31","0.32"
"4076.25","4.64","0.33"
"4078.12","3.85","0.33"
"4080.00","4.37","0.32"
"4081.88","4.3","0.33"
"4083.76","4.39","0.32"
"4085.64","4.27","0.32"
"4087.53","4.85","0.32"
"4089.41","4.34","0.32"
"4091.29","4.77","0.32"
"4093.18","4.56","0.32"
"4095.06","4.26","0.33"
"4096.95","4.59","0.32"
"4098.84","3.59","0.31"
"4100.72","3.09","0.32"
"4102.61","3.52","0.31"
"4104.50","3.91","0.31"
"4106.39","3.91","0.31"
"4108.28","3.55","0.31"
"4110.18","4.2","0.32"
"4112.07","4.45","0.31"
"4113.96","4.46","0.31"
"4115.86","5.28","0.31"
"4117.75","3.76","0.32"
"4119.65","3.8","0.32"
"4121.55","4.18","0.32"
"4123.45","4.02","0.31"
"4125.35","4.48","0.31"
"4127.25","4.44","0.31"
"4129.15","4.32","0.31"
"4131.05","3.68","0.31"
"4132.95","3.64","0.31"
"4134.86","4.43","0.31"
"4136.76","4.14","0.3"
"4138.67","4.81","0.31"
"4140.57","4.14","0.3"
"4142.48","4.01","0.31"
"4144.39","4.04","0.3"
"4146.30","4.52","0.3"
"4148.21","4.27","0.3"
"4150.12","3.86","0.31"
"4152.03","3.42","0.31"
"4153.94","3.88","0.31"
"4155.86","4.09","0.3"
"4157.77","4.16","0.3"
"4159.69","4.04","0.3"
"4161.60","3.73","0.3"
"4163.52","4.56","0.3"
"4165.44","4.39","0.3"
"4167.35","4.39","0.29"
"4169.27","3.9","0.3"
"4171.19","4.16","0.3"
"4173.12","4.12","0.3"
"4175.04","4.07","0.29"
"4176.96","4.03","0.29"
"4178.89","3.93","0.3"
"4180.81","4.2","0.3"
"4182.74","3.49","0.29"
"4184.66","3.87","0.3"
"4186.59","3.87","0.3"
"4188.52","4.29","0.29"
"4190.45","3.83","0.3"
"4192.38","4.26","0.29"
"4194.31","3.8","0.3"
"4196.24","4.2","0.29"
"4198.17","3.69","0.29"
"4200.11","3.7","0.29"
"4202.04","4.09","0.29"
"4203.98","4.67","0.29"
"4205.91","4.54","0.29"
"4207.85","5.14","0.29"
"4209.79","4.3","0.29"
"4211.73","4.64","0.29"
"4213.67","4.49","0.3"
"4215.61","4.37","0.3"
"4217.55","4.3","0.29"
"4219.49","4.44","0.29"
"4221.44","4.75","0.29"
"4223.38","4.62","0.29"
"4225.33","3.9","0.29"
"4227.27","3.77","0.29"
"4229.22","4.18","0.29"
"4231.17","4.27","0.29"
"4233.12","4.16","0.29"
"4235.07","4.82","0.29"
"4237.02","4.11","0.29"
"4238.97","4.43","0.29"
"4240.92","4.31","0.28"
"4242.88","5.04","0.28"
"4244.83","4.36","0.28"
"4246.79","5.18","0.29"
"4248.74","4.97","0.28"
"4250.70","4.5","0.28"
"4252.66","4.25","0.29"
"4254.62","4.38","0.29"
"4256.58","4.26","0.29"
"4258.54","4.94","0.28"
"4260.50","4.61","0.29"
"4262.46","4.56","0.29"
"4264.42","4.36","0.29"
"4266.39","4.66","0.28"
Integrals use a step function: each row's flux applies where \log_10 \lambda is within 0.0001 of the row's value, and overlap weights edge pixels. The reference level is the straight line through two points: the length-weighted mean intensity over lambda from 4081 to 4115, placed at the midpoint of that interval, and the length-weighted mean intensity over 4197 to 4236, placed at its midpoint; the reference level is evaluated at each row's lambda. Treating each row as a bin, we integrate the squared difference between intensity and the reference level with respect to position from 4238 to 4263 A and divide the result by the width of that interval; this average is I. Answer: 0.143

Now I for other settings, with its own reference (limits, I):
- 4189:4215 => 0.168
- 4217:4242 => 0.092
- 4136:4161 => 0.124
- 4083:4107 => 0.265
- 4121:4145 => 0.101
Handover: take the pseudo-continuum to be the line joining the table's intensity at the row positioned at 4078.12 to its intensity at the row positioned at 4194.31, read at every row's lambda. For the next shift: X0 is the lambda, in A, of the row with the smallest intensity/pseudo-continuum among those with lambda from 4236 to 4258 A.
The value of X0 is 4237.02 A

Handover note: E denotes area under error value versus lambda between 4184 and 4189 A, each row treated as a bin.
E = 1.5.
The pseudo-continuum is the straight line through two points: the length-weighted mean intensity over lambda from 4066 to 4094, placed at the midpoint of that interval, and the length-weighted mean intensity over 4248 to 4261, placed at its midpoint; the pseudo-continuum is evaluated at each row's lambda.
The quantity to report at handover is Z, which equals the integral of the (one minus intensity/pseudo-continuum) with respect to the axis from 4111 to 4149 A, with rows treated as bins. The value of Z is 1.2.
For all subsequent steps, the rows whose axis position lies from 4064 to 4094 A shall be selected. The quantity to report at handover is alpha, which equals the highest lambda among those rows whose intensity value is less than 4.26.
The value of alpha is 4078.12 A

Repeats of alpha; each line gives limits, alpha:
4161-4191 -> 4190.45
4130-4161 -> 4159.69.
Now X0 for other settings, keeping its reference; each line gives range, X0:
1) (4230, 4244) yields 4237.02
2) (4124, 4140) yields 4132.95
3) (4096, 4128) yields 4100.72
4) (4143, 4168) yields 4152.03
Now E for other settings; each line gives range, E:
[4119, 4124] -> 1.6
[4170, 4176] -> 1.8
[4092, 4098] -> 1.9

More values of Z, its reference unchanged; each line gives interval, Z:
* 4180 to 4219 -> 2.5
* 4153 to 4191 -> 3.3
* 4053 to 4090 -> 1.2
